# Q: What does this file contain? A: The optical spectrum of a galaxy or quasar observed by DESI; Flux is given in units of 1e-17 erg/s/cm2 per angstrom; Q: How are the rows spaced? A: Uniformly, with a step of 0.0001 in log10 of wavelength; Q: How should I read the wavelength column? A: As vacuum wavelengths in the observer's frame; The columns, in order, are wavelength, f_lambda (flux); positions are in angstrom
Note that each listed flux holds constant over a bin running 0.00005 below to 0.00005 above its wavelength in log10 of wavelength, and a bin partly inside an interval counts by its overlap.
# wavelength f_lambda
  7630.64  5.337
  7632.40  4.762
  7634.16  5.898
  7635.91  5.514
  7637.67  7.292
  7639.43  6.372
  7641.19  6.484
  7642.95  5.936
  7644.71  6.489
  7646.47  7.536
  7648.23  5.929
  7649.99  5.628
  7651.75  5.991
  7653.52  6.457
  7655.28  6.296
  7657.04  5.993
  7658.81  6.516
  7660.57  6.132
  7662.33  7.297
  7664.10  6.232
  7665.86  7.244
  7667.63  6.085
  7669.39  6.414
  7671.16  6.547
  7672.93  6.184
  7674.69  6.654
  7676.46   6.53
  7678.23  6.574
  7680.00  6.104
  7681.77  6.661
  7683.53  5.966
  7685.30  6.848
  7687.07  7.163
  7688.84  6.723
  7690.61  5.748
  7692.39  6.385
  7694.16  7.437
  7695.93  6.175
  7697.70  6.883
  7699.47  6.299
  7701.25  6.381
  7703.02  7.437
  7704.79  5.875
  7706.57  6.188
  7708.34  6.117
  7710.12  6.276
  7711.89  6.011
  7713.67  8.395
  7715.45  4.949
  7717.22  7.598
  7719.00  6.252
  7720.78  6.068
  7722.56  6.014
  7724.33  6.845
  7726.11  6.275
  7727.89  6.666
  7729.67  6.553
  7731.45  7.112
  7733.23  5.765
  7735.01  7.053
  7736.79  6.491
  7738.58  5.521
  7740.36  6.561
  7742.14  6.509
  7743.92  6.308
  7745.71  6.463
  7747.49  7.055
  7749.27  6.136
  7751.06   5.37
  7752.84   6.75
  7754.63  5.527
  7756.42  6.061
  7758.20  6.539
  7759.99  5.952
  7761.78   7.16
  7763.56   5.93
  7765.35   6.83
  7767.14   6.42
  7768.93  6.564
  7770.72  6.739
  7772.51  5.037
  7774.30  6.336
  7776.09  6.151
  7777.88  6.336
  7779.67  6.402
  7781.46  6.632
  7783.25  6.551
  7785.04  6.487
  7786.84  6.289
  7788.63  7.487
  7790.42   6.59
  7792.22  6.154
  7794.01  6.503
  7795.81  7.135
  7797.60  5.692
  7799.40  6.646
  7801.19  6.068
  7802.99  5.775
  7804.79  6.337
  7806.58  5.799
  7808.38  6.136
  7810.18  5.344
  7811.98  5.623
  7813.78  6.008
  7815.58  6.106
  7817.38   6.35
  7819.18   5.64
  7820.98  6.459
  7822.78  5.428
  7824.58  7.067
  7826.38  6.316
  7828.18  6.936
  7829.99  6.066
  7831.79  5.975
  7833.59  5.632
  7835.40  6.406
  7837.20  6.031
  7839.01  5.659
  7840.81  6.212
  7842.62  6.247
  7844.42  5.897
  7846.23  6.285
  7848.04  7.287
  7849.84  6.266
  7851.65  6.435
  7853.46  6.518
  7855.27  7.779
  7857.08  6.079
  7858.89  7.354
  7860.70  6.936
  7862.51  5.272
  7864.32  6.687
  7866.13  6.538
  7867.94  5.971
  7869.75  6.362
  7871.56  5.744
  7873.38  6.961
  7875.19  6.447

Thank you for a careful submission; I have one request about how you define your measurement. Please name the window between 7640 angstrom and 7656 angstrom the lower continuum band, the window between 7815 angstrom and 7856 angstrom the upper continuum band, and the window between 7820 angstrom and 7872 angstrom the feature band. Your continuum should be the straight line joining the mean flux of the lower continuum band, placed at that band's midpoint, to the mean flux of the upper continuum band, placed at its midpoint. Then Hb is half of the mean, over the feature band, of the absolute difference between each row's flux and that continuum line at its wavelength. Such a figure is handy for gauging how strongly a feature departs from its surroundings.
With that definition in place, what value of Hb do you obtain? 0.22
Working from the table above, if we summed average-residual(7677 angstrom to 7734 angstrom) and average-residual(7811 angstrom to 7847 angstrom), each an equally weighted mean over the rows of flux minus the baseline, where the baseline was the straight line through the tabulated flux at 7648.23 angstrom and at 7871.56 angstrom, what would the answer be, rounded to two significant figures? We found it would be 0.95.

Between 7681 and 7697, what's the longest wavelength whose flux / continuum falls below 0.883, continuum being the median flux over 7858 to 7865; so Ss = 7690.61 angstrom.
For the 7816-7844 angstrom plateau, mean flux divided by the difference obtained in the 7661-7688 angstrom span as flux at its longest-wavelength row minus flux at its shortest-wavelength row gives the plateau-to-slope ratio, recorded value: -46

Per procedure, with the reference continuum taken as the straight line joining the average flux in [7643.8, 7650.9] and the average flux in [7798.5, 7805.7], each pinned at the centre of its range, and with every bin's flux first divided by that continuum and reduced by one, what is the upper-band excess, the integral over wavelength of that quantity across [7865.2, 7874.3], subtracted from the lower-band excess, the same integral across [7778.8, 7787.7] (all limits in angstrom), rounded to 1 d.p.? 0.1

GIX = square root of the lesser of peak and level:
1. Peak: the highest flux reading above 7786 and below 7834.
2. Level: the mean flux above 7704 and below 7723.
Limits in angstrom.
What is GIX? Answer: 2.52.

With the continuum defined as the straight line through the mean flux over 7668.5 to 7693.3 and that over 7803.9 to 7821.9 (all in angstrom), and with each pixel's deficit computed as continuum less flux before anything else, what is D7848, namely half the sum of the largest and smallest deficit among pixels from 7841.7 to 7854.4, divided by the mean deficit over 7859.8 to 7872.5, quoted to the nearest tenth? 1.7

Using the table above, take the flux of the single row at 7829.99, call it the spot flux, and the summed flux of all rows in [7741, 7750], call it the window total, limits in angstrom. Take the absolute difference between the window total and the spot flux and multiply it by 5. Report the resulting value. 132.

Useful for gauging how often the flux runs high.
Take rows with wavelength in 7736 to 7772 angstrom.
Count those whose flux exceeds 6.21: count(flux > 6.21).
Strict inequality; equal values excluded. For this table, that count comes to 13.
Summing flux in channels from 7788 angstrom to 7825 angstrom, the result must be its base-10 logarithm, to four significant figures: 2.115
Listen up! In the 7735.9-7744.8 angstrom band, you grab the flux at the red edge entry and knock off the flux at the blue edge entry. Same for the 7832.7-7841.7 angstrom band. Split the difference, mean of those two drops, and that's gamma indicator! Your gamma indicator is 0.20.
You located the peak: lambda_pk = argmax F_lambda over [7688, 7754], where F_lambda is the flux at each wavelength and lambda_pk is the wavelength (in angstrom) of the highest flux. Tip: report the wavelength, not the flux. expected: 7713.67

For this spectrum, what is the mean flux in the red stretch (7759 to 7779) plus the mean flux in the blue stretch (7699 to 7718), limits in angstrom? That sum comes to 12.82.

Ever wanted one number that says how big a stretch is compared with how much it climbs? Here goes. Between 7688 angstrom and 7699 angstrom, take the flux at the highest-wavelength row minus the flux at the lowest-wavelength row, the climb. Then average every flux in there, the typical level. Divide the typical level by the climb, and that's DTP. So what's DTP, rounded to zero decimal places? 41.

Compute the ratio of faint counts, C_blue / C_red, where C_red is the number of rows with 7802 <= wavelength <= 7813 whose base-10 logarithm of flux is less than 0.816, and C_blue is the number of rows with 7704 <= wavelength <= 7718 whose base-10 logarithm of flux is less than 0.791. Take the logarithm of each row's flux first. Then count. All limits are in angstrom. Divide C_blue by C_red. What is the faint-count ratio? 0.67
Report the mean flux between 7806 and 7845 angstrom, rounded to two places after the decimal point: 6.06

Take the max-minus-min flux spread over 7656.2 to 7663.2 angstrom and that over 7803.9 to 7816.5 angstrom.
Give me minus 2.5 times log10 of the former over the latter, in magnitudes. -0.30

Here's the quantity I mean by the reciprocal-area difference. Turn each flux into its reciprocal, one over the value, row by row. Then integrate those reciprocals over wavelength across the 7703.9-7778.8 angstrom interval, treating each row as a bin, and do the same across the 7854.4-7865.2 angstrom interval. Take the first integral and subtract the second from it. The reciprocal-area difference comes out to 10.3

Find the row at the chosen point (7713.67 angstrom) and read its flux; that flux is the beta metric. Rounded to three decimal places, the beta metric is 8.395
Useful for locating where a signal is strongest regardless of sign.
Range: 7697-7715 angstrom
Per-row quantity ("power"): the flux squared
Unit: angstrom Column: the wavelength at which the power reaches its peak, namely 7713.67 angstrom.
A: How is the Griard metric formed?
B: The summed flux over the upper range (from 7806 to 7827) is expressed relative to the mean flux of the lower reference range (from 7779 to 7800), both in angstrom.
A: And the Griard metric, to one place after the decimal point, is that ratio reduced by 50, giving -39.0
